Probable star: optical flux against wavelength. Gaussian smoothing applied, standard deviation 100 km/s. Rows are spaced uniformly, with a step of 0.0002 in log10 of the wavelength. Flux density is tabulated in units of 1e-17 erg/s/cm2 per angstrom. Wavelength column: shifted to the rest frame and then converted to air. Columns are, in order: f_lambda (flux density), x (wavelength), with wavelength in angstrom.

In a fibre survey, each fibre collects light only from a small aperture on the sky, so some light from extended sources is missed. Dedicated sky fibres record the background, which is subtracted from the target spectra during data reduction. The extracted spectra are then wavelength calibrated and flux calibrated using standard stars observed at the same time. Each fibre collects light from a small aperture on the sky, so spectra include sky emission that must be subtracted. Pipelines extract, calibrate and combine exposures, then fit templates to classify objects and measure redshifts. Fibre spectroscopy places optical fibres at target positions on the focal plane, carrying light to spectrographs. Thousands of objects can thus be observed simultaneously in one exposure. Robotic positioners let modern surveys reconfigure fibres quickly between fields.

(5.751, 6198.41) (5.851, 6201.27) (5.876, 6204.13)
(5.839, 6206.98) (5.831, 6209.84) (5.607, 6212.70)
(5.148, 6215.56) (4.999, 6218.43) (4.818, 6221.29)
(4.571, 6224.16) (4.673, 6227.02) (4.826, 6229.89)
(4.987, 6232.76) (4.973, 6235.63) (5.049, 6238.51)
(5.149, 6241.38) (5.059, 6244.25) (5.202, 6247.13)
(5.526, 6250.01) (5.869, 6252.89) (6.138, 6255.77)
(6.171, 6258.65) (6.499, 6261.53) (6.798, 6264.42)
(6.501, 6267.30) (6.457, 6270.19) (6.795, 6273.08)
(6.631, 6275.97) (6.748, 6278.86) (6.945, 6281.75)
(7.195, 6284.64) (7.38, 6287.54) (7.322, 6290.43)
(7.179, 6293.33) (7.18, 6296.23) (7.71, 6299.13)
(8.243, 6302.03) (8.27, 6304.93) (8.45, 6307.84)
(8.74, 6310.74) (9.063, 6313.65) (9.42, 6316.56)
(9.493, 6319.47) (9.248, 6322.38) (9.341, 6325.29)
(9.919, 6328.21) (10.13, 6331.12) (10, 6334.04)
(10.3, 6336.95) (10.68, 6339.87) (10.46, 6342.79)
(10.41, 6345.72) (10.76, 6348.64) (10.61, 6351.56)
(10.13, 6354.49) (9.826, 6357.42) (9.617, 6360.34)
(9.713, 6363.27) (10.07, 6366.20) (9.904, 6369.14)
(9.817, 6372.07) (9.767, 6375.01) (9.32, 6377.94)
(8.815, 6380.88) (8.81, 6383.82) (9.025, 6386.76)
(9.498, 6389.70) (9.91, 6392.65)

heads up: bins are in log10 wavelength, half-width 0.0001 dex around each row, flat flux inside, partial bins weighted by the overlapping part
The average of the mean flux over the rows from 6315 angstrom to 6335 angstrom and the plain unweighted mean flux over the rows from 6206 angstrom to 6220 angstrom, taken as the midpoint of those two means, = 7.6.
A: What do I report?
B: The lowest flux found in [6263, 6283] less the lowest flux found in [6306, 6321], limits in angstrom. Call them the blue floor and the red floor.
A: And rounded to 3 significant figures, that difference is -1.99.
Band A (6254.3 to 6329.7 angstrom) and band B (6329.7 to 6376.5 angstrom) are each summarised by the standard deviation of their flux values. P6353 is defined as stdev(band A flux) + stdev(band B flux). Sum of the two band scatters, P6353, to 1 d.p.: 1.5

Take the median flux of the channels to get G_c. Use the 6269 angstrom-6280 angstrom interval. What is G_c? 6.7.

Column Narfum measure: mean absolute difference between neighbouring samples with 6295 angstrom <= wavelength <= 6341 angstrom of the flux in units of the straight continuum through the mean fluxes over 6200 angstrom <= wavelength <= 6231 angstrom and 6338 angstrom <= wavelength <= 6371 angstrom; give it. 0.025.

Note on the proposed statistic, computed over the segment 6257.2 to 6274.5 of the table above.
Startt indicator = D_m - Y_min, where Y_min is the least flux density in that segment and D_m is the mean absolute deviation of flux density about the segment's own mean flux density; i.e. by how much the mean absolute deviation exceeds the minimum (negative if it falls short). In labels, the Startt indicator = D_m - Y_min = -6.0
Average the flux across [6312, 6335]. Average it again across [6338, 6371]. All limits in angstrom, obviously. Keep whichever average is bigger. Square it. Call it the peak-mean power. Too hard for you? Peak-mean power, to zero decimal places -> 104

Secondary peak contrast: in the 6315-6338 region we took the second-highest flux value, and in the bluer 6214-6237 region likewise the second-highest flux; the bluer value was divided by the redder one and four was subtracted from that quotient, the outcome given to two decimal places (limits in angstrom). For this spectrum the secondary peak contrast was -3.51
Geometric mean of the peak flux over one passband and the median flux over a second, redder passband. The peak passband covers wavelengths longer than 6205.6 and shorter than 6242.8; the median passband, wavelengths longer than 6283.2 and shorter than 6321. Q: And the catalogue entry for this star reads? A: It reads 6.9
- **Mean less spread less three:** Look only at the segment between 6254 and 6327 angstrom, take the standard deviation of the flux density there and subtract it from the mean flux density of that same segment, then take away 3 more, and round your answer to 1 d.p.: 3.5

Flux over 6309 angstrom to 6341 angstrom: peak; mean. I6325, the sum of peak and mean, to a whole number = 20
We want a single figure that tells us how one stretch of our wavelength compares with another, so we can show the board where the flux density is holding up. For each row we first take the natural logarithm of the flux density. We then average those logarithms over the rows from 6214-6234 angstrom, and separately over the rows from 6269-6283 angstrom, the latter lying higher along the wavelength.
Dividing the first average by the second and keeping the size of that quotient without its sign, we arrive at 0.83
